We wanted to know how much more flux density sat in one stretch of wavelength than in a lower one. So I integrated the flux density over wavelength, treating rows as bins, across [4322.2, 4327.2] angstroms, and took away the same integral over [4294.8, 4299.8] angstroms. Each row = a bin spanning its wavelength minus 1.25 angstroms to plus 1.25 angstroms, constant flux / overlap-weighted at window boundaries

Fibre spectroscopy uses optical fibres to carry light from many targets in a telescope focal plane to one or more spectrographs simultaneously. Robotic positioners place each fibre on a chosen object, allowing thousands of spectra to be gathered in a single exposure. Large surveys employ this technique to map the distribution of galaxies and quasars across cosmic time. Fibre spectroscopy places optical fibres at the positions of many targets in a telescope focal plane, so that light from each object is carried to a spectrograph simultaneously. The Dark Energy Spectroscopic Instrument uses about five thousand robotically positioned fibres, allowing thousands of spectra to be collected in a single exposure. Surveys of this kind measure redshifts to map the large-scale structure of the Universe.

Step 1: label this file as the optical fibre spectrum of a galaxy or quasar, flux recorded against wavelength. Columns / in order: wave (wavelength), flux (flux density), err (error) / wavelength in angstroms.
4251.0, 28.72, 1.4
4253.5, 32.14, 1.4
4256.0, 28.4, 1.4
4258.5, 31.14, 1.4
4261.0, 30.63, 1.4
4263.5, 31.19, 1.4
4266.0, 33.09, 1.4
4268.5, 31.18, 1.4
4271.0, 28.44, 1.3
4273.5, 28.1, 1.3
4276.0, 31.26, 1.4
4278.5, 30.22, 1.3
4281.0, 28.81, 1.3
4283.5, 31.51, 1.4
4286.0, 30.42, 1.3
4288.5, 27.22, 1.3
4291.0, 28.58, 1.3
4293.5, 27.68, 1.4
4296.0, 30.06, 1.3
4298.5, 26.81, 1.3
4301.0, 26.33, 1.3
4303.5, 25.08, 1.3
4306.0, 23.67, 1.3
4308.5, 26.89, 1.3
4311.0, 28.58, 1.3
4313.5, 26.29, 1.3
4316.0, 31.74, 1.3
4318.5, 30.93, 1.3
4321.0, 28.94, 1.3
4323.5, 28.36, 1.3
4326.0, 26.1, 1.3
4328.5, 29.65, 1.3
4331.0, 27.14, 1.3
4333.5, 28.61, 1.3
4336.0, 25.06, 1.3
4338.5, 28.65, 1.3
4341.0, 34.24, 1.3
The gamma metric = -6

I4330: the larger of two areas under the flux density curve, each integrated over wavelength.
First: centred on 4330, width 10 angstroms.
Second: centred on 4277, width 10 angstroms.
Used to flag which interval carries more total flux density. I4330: 296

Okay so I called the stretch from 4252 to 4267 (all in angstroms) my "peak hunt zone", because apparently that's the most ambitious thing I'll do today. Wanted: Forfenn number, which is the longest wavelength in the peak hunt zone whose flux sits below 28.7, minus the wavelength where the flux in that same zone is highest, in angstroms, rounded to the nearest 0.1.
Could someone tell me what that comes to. -10.0 angstroms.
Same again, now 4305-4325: 7.5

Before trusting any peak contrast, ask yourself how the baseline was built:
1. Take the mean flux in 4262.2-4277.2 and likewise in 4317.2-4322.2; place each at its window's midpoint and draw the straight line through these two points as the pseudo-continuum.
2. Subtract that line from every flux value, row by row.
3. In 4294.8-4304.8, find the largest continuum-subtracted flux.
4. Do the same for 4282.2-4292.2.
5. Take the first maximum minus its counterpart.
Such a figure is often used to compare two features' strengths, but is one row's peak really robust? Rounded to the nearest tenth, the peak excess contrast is -1.3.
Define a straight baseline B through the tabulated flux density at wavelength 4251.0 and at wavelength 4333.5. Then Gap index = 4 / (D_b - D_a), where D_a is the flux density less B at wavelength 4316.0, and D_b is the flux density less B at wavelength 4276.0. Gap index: -7.5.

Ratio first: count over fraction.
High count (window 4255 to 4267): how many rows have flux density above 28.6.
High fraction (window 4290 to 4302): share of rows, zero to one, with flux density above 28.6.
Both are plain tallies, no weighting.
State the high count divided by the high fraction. 20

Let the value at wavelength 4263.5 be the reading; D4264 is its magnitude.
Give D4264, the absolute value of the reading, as 31.2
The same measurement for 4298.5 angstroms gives 26.8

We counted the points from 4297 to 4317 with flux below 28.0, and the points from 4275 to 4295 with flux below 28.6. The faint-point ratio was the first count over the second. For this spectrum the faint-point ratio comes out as 2.0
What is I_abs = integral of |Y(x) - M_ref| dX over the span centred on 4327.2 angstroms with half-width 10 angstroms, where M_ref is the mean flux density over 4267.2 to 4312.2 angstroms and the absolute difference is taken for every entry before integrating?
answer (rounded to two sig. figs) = 29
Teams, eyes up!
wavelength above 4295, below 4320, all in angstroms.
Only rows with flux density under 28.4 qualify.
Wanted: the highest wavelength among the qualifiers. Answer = 4313.5 angstroms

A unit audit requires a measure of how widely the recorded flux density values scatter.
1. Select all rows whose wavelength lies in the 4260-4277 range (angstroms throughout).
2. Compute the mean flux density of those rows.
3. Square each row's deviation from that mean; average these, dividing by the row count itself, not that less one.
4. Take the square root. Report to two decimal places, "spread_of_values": 1.61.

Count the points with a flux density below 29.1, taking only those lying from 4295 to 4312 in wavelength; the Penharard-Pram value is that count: 6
